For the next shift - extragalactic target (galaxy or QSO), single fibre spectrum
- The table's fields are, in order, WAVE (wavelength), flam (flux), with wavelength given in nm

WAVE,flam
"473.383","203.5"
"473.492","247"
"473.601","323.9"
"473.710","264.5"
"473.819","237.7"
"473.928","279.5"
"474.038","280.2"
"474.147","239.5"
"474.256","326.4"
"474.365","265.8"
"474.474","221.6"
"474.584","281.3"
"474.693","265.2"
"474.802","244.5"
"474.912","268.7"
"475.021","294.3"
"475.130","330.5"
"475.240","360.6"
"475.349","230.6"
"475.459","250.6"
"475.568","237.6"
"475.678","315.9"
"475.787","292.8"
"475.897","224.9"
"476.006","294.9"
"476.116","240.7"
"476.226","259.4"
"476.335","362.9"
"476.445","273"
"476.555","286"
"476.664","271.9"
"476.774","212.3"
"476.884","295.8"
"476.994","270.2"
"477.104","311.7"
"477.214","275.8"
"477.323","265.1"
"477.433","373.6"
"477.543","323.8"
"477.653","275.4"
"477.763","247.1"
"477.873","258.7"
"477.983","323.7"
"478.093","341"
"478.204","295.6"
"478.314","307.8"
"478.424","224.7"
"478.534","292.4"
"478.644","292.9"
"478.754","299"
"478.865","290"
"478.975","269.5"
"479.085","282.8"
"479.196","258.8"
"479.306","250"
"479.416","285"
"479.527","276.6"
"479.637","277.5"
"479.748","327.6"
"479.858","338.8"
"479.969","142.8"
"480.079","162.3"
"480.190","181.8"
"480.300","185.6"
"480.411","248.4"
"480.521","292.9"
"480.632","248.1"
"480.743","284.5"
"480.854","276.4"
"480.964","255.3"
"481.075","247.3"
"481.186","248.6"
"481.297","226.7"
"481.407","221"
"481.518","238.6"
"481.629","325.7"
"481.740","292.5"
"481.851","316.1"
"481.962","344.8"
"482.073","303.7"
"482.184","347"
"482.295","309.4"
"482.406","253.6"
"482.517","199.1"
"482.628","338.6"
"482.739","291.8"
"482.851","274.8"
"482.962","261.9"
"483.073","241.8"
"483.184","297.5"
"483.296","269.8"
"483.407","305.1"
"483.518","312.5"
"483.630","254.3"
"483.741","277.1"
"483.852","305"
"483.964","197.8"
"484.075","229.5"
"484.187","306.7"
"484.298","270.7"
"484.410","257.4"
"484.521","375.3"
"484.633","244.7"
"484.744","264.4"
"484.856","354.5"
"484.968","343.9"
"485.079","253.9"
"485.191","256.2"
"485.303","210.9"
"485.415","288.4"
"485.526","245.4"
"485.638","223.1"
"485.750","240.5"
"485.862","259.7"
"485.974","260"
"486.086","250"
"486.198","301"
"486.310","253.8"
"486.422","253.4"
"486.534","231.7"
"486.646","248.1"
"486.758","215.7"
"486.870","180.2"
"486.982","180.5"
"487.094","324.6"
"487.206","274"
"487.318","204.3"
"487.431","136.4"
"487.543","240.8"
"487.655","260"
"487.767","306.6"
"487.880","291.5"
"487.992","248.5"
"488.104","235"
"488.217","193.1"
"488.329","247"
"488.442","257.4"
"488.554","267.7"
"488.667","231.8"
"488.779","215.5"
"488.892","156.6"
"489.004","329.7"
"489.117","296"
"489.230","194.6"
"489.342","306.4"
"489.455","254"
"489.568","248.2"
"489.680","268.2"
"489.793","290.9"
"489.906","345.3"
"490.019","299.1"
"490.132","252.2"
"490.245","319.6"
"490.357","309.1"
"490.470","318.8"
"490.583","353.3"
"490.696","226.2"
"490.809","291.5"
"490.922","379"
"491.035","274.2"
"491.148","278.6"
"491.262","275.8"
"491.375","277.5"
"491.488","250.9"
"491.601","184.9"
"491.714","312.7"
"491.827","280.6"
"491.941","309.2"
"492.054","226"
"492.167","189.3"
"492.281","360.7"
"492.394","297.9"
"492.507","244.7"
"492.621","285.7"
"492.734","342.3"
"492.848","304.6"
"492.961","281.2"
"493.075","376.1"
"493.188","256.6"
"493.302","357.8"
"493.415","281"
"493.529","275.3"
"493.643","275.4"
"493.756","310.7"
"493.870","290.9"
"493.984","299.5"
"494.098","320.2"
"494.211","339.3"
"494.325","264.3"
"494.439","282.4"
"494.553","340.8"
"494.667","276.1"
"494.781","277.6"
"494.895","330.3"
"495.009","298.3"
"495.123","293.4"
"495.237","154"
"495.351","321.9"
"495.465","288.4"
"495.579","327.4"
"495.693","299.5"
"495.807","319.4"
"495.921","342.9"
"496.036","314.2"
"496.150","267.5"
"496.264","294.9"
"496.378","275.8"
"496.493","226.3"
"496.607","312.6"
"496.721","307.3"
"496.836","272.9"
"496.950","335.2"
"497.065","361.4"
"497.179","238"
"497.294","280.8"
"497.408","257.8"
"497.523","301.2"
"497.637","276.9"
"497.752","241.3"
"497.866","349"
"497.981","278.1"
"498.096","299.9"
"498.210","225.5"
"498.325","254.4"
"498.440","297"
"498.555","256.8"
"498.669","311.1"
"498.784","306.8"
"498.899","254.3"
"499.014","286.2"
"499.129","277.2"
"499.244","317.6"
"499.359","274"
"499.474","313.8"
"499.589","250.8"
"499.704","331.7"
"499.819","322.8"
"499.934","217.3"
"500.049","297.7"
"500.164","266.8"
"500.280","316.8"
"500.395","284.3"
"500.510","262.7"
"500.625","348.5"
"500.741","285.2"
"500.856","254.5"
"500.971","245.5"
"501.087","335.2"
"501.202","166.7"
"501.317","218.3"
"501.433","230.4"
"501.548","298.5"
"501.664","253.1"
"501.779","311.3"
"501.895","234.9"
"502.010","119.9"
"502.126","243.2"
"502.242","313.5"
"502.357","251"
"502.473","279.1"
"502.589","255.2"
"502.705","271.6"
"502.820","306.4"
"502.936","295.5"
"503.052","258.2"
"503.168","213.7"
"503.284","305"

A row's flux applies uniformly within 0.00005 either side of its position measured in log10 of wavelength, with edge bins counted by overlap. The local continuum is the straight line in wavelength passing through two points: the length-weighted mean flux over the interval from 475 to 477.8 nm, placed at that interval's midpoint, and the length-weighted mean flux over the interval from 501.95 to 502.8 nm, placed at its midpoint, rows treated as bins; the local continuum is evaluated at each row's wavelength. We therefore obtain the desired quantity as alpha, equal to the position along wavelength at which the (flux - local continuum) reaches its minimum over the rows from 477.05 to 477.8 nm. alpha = 477.763 nm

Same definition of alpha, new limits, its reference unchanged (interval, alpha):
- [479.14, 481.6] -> 479.969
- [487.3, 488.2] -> 487.431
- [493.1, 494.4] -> 493.188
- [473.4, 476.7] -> 474.474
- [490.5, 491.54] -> 490.696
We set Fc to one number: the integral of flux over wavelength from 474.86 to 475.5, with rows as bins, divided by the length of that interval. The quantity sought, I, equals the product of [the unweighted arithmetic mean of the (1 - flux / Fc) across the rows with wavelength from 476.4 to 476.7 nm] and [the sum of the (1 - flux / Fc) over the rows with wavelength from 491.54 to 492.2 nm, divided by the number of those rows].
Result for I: 0.006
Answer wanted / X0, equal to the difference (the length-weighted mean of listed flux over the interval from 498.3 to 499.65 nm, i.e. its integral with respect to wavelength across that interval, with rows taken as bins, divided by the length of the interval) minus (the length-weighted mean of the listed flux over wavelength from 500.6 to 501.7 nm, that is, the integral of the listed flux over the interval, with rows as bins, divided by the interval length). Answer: 23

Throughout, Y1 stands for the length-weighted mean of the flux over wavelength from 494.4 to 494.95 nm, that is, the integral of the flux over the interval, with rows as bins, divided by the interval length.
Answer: 302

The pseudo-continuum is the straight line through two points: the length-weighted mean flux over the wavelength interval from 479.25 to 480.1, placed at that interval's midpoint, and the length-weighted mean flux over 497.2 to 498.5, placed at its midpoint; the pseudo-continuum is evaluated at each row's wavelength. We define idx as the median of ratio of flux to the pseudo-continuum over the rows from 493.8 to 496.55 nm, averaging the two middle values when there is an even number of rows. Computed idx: 1.08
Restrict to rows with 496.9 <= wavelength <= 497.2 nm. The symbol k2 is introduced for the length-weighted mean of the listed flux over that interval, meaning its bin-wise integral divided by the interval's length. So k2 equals 320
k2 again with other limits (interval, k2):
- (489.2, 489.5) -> 257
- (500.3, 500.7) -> 300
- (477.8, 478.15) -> 304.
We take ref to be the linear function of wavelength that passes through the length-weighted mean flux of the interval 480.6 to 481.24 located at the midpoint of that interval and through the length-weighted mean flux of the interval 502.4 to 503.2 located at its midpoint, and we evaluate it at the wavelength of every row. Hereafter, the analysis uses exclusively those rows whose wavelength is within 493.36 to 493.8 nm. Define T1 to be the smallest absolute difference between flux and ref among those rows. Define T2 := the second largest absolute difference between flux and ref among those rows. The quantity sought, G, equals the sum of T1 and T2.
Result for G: 24.8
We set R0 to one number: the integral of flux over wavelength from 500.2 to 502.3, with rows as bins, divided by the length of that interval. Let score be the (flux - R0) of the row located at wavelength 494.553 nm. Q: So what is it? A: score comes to 78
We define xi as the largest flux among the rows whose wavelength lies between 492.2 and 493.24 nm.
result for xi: 376.1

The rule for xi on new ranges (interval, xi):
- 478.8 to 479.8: 327.6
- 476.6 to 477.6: 373.6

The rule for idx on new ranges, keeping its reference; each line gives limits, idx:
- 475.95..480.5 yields 1.06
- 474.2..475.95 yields 1.04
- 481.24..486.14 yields 1.01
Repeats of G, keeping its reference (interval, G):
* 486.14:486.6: 39.9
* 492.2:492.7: 52.9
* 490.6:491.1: 47.9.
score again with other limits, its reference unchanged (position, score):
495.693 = 37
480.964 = -7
